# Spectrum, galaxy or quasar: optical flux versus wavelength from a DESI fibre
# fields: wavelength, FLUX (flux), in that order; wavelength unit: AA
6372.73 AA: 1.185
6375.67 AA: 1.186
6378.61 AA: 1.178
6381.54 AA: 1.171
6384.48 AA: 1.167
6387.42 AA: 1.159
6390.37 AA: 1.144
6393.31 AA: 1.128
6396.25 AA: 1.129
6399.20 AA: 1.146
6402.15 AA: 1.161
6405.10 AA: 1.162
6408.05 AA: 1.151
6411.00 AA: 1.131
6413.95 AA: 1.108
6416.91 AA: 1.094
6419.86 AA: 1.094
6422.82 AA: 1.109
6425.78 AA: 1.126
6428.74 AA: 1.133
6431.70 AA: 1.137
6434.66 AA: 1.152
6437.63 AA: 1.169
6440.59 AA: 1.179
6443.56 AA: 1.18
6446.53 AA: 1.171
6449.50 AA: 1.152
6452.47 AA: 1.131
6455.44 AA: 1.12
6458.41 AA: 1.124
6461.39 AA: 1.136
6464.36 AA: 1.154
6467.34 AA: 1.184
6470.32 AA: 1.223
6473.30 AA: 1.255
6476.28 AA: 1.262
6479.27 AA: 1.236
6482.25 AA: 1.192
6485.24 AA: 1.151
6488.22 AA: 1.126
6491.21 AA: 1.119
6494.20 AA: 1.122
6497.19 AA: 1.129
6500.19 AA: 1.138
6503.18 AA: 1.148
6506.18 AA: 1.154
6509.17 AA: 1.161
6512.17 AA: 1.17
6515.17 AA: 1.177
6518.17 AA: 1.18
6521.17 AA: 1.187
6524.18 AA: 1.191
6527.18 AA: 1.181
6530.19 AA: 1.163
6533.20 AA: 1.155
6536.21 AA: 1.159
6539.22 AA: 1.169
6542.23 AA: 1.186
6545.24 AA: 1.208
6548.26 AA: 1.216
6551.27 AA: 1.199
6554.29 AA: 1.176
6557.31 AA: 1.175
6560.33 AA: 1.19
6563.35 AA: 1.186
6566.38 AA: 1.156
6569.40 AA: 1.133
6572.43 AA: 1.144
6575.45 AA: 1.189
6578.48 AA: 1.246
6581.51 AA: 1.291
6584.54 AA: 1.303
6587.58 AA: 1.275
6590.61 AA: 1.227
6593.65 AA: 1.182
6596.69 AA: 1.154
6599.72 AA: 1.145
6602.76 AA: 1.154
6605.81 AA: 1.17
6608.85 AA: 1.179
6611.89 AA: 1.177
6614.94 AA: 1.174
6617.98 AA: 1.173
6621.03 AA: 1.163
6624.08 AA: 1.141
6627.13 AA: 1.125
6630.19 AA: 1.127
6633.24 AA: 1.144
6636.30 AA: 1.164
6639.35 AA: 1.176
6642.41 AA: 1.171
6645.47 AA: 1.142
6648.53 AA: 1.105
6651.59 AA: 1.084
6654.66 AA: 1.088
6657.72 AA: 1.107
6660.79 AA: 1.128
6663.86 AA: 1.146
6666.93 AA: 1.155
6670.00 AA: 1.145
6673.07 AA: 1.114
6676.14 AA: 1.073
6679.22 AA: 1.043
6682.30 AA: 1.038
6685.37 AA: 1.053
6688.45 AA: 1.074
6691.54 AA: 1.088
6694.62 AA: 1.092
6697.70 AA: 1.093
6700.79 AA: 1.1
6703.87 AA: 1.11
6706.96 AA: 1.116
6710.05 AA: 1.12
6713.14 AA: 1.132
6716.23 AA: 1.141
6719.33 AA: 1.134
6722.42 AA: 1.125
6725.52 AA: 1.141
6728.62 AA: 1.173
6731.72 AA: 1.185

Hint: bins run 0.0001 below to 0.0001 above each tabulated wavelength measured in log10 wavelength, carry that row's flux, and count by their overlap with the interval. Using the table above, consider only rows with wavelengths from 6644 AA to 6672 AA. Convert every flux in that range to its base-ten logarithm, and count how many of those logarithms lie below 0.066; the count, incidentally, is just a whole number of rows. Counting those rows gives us 9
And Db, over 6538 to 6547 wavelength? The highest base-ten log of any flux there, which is 0.082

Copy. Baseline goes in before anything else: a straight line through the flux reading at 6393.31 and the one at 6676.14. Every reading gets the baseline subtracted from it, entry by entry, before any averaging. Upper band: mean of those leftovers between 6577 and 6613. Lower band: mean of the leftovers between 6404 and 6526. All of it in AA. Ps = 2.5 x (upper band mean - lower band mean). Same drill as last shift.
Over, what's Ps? 0.19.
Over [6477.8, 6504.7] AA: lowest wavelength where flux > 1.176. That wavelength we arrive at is 6479.27 AA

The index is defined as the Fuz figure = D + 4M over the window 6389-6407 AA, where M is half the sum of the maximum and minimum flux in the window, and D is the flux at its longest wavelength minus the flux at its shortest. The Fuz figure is 4.60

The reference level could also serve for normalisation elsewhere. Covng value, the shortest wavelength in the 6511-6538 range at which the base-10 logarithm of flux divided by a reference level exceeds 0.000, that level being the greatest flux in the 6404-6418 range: 6512.17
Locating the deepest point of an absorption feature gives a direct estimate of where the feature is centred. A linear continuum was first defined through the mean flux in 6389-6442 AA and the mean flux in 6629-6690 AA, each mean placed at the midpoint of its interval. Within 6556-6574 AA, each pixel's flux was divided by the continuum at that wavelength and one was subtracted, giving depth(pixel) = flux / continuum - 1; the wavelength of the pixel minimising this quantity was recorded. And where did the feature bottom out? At 6569.40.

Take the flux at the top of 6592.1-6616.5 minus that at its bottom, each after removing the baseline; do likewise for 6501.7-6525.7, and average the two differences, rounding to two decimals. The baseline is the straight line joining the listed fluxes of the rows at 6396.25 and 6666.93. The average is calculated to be 0.02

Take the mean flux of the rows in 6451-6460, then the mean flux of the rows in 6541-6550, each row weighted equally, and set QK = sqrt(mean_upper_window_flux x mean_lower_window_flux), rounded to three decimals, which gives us 1.164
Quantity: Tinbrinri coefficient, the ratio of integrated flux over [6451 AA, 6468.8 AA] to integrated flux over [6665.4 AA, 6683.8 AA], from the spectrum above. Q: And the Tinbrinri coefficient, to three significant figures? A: 1.01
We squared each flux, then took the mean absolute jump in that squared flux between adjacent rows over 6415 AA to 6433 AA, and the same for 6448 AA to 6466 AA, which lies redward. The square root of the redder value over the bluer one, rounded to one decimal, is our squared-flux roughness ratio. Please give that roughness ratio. 1.3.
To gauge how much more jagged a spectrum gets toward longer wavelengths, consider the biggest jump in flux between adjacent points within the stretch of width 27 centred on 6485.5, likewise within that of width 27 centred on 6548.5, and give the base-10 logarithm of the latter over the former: -0.28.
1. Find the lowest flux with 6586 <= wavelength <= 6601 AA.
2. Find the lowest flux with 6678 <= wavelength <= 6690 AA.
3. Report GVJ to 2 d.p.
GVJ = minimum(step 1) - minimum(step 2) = 0.11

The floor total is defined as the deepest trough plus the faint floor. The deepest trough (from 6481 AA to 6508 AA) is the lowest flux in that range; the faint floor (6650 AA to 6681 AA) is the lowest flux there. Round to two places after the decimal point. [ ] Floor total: 2.16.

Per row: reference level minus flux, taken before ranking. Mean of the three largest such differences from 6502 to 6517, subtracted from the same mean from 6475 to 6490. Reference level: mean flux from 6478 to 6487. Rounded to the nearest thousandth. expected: -0.002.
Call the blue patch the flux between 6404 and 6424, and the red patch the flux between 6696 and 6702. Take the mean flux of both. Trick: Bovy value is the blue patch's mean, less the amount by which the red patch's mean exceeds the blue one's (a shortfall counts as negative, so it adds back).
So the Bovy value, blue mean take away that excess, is 1.15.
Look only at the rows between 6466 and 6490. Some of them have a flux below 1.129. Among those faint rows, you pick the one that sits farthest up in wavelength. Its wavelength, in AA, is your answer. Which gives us 6488.22 AA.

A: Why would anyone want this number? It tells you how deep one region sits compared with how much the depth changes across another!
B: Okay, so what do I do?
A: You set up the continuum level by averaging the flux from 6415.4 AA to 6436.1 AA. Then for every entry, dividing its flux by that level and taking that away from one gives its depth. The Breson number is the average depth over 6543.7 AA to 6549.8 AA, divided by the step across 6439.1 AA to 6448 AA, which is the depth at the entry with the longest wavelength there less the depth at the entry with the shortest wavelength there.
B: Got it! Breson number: -11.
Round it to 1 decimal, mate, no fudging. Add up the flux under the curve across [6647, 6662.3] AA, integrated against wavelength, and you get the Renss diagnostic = 16.9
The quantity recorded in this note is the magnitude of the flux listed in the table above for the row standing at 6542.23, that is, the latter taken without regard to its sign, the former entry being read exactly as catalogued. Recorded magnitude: 1.19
